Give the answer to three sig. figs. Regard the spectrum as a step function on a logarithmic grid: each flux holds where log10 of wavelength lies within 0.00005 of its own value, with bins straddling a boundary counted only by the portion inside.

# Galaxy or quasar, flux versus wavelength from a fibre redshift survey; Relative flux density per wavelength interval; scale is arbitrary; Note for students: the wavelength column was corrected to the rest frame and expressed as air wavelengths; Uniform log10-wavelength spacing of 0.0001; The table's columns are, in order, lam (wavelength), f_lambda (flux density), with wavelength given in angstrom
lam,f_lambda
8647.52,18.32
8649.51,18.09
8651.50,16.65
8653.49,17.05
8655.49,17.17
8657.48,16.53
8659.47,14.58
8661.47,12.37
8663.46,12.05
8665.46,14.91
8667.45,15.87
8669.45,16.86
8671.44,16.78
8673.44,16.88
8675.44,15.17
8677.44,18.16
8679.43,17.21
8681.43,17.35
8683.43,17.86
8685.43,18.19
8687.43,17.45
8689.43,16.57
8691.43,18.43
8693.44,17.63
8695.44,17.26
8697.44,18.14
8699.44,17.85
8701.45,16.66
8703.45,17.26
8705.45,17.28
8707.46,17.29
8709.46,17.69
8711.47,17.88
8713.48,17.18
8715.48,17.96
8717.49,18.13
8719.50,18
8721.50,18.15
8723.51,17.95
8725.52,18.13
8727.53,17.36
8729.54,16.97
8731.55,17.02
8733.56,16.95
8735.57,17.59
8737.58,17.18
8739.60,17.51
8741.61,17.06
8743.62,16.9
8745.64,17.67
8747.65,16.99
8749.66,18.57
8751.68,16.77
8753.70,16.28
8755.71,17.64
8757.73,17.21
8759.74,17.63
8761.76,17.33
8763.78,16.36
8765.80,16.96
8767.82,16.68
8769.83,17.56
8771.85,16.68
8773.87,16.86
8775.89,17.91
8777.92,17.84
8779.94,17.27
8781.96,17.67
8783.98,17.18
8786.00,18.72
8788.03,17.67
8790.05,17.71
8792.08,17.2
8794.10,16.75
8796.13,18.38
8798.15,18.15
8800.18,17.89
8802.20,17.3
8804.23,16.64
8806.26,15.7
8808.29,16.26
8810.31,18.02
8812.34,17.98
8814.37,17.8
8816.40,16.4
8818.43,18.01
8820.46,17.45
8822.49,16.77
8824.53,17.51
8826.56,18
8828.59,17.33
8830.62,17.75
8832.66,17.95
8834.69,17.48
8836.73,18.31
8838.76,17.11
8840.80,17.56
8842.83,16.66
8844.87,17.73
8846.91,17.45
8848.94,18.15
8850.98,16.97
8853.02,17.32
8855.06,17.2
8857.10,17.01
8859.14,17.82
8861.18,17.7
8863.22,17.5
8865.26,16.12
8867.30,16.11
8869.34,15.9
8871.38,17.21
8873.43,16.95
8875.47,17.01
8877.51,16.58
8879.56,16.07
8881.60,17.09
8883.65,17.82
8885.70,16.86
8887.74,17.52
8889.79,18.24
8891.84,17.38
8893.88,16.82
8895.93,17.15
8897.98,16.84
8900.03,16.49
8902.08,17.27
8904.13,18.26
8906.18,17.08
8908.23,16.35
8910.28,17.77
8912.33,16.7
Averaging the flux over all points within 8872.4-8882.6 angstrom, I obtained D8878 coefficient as 16.7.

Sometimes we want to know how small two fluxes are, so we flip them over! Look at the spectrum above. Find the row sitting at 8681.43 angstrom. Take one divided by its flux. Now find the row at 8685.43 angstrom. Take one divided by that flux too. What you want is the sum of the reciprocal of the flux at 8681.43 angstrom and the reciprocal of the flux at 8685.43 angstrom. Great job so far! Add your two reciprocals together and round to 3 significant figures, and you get 0.113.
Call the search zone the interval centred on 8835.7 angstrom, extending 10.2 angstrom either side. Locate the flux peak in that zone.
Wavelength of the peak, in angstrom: 8836.73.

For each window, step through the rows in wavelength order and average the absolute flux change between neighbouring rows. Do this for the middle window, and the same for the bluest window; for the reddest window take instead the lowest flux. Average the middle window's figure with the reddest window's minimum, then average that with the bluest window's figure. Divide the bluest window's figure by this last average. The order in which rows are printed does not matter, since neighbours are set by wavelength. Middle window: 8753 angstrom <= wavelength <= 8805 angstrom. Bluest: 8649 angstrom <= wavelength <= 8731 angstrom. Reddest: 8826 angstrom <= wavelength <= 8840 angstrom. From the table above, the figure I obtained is 0.158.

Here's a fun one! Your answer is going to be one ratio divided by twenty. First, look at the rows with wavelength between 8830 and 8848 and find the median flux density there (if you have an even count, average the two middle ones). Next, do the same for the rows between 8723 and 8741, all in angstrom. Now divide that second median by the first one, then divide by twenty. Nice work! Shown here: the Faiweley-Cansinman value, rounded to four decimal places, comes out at 0.0494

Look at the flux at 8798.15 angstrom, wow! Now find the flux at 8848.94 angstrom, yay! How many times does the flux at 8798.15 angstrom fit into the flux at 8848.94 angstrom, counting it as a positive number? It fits 1.000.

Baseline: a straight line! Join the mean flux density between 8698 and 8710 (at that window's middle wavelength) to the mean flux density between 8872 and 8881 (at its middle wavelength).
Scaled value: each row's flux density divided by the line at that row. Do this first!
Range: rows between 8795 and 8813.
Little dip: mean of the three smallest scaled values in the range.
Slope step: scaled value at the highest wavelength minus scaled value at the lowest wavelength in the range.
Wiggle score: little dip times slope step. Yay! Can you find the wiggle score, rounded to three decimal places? -0.019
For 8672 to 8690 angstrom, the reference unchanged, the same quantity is -0.013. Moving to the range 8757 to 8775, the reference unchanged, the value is -0.016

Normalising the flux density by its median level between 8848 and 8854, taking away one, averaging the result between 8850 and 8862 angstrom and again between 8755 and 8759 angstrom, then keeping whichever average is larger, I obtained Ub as 0.006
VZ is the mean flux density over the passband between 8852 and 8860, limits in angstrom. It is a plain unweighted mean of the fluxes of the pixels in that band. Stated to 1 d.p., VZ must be 17.3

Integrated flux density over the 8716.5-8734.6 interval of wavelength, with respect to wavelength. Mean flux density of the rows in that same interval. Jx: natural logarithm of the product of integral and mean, 8.6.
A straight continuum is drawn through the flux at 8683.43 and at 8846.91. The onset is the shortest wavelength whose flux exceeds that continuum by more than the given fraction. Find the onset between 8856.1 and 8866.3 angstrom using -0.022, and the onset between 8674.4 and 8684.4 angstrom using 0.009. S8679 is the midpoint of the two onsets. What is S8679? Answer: 8768.3 angstrom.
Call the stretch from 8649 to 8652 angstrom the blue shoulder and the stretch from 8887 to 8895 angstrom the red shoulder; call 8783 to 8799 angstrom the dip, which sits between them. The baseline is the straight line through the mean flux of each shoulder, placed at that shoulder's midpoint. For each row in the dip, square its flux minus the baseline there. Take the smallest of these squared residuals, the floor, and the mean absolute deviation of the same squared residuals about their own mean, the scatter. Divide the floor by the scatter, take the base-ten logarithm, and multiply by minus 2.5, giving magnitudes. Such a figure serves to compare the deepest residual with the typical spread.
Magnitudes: 2.2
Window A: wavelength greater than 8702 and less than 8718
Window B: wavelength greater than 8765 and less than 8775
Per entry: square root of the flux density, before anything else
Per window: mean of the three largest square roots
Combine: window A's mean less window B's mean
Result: 0.10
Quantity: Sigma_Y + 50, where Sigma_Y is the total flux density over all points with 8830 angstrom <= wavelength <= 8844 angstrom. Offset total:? 173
